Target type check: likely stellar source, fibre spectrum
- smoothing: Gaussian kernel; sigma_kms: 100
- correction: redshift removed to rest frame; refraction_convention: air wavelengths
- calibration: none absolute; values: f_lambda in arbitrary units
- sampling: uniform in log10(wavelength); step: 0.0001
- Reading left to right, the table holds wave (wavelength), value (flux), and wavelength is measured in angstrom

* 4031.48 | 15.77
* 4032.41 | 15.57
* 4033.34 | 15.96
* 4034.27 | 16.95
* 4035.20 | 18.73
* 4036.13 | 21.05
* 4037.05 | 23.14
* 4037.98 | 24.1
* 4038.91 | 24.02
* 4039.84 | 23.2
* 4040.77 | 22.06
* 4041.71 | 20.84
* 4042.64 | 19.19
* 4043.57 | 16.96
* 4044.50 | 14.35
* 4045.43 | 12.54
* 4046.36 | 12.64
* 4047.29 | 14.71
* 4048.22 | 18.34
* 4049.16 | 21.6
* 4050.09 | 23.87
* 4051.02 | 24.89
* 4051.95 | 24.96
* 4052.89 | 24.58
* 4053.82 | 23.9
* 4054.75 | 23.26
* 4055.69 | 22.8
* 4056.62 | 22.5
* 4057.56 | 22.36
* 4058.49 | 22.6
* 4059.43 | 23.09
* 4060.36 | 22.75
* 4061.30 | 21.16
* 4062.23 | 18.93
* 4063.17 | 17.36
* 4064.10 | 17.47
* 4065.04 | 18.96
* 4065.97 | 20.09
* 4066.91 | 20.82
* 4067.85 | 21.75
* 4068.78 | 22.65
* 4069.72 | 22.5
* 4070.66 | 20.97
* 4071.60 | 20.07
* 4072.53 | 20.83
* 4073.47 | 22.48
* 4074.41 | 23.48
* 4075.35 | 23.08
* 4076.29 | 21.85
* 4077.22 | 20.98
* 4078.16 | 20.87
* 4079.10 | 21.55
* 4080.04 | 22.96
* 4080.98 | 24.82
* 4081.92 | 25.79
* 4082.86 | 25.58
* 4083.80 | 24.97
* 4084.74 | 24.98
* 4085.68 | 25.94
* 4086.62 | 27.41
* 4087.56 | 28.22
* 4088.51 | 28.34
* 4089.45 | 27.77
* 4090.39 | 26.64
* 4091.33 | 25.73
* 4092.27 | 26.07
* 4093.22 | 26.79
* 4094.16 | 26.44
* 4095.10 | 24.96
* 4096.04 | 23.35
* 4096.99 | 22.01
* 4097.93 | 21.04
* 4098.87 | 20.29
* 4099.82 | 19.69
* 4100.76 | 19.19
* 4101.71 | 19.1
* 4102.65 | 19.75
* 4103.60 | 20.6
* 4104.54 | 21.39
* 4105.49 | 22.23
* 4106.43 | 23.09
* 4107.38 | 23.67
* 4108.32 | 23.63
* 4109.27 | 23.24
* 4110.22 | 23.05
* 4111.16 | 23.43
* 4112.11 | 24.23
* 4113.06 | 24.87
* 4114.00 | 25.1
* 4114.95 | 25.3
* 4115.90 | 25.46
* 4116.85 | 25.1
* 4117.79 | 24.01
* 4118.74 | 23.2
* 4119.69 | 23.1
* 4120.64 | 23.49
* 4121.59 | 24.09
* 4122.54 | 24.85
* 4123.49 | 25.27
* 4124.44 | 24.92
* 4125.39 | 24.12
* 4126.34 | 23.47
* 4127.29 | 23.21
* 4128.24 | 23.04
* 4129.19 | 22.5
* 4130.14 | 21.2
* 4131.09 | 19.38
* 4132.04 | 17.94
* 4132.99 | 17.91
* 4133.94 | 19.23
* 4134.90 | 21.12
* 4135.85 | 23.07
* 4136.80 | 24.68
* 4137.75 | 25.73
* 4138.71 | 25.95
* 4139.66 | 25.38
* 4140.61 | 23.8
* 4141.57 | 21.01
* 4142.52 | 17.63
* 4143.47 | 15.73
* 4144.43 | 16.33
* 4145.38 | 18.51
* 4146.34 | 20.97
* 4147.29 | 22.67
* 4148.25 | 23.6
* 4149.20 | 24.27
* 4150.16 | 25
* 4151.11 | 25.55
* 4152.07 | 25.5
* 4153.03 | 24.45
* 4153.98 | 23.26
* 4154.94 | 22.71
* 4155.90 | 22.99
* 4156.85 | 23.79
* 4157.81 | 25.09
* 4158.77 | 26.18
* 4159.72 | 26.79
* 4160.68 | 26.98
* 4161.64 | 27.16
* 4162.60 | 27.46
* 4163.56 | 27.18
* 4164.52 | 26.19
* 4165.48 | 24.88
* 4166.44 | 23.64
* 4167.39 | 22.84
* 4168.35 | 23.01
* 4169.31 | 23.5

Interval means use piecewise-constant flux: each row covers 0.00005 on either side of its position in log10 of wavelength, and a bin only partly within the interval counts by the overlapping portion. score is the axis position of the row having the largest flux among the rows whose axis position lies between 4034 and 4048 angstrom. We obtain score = 4037.98 angstrom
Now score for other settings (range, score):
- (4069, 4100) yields 4088.51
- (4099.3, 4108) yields 4107.38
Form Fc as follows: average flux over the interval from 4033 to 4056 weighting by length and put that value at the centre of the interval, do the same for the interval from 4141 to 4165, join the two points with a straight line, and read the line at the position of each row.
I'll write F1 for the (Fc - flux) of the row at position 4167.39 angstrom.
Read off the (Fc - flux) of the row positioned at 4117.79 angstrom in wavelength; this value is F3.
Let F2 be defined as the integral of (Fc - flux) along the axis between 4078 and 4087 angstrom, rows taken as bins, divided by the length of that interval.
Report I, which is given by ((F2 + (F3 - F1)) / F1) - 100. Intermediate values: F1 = 1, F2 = -3.1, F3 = -1.5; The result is -105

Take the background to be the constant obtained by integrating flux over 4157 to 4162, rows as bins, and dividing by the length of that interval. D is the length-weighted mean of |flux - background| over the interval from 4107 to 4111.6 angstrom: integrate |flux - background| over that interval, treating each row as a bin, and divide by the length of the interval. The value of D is 2.8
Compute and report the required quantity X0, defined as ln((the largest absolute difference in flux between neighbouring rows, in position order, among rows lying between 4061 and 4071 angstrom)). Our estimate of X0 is 0.80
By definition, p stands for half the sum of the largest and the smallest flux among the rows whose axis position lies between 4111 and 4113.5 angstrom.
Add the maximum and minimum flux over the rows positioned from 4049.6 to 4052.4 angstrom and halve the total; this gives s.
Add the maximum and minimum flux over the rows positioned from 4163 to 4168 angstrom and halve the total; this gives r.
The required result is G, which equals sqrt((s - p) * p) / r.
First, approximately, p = 24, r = 25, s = 24.4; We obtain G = 0.10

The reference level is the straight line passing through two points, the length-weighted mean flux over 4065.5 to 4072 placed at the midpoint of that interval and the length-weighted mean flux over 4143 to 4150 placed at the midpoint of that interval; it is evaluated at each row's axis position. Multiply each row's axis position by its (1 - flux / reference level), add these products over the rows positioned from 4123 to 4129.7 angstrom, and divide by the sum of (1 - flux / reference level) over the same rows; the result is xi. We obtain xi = 4125.8 angstrom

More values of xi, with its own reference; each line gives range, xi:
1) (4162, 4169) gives 4164.8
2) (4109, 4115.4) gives 4112.6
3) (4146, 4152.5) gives 4150.0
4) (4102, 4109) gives 4107.8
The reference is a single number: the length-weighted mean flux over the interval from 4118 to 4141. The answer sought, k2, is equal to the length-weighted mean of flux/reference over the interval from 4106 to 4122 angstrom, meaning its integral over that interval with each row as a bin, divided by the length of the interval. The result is 1.05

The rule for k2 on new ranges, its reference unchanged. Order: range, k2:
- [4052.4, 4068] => 0.93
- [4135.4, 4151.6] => 0.97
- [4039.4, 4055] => 0.87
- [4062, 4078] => 0.91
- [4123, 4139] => 0.98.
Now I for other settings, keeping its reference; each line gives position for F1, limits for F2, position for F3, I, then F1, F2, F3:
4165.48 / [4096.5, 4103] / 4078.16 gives -103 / -1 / 1.8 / 0.5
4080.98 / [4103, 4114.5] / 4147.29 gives -101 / -3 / -1.0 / 0.6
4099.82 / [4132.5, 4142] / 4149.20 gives -101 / 2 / 0.2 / -0.9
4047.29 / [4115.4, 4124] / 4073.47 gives -102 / 6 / -1.8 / -1.3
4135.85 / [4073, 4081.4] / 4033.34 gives -136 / 0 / -1.1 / 4.1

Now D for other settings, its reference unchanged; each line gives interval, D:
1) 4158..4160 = 0.4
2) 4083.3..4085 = 1.3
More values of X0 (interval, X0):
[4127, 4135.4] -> 0.64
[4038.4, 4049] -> 1.29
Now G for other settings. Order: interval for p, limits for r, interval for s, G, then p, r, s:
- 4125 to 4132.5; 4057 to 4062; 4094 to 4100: 0.30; 21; 22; 23.1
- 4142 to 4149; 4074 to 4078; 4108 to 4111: 0.38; 20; 22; 23.3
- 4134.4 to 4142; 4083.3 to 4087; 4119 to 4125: 0.16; 23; 26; 24.2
